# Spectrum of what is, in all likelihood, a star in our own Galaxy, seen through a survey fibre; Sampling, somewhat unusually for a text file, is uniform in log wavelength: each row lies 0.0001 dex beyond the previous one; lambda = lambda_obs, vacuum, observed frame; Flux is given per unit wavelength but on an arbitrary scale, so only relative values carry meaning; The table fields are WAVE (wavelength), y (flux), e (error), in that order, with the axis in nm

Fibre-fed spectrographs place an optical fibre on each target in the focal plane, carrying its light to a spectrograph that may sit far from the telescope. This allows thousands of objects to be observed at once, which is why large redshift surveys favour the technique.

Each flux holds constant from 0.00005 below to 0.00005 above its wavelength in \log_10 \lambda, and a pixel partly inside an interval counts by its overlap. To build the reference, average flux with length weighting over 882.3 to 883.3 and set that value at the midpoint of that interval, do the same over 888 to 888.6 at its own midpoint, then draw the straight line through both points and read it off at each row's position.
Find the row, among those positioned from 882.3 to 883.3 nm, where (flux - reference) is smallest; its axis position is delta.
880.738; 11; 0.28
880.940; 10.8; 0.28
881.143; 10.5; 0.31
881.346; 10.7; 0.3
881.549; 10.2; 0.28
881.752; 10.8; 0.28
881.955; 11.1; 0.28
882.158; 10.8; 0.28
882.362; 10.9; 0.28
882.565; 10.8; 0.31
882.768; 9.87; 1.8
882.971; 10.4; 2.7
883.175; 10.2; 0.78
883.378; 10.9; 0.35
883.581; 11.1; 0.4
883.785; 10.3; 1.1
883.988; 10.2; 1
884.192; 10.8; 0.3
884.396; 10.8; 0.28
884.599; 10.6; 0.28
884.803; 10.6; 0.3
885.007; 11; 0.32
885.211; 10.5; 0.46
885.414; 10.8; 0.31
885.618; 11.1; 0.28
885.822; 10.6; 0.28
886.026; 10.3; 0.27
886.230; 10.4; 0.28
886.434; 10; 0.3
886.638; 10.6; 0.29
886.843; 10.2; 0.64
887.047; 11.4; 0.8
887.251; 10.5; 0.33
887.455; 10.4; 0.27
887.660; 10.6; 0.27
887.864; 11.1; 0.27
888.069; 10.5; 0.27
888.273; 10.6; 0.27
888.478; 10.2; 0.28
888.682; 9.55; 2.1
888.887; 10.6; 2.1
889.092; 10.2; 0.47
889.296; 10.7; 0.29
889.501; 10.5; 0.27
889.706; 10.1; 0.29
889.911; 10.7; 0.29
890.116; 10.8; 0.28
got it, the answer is 882.768 nm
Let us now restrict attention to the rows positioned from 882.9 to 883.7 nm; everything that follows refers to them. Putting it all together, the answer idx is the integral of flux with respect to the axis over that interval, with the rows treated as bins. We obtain 8.52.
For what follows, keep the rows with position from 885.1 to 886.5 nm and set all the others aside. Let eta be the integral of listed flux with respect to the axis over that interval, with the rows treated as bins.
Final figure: 14.8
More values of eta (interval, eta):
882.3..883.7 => 14.8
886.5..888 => 16.0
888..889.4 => 14.5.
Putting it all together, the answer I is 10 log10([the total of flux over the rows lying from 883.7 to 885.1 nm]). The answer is 18.7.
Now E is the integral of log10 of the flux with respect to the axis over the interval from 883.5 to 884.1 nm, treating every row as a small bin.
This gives 0.613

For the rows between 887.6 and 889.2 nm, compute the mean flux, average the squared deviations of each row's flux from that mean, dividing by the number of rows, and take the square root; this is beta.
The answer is 0.42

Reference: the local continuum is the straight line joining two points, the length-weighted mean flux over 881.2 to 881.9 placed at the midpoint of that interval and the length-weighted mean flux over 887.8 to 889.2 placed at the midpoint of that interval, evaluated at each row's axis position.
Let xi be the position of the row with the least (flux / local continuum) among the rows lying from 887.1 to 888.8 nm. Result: 888.682 nm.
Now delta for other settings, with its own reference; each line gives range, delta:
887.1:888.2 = 887.455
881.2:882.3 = 881.549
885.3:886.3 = 886.026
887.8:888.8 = 888.682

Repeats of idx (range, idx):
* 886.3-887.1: 8.39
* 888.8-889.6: 8.40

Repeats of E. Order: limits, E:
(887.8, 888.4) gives 0.617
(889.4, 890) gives 0.611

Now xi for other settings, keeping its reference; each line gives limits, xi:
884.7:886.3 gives 886.026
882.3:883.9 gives 882.768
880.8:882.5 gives 881.549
